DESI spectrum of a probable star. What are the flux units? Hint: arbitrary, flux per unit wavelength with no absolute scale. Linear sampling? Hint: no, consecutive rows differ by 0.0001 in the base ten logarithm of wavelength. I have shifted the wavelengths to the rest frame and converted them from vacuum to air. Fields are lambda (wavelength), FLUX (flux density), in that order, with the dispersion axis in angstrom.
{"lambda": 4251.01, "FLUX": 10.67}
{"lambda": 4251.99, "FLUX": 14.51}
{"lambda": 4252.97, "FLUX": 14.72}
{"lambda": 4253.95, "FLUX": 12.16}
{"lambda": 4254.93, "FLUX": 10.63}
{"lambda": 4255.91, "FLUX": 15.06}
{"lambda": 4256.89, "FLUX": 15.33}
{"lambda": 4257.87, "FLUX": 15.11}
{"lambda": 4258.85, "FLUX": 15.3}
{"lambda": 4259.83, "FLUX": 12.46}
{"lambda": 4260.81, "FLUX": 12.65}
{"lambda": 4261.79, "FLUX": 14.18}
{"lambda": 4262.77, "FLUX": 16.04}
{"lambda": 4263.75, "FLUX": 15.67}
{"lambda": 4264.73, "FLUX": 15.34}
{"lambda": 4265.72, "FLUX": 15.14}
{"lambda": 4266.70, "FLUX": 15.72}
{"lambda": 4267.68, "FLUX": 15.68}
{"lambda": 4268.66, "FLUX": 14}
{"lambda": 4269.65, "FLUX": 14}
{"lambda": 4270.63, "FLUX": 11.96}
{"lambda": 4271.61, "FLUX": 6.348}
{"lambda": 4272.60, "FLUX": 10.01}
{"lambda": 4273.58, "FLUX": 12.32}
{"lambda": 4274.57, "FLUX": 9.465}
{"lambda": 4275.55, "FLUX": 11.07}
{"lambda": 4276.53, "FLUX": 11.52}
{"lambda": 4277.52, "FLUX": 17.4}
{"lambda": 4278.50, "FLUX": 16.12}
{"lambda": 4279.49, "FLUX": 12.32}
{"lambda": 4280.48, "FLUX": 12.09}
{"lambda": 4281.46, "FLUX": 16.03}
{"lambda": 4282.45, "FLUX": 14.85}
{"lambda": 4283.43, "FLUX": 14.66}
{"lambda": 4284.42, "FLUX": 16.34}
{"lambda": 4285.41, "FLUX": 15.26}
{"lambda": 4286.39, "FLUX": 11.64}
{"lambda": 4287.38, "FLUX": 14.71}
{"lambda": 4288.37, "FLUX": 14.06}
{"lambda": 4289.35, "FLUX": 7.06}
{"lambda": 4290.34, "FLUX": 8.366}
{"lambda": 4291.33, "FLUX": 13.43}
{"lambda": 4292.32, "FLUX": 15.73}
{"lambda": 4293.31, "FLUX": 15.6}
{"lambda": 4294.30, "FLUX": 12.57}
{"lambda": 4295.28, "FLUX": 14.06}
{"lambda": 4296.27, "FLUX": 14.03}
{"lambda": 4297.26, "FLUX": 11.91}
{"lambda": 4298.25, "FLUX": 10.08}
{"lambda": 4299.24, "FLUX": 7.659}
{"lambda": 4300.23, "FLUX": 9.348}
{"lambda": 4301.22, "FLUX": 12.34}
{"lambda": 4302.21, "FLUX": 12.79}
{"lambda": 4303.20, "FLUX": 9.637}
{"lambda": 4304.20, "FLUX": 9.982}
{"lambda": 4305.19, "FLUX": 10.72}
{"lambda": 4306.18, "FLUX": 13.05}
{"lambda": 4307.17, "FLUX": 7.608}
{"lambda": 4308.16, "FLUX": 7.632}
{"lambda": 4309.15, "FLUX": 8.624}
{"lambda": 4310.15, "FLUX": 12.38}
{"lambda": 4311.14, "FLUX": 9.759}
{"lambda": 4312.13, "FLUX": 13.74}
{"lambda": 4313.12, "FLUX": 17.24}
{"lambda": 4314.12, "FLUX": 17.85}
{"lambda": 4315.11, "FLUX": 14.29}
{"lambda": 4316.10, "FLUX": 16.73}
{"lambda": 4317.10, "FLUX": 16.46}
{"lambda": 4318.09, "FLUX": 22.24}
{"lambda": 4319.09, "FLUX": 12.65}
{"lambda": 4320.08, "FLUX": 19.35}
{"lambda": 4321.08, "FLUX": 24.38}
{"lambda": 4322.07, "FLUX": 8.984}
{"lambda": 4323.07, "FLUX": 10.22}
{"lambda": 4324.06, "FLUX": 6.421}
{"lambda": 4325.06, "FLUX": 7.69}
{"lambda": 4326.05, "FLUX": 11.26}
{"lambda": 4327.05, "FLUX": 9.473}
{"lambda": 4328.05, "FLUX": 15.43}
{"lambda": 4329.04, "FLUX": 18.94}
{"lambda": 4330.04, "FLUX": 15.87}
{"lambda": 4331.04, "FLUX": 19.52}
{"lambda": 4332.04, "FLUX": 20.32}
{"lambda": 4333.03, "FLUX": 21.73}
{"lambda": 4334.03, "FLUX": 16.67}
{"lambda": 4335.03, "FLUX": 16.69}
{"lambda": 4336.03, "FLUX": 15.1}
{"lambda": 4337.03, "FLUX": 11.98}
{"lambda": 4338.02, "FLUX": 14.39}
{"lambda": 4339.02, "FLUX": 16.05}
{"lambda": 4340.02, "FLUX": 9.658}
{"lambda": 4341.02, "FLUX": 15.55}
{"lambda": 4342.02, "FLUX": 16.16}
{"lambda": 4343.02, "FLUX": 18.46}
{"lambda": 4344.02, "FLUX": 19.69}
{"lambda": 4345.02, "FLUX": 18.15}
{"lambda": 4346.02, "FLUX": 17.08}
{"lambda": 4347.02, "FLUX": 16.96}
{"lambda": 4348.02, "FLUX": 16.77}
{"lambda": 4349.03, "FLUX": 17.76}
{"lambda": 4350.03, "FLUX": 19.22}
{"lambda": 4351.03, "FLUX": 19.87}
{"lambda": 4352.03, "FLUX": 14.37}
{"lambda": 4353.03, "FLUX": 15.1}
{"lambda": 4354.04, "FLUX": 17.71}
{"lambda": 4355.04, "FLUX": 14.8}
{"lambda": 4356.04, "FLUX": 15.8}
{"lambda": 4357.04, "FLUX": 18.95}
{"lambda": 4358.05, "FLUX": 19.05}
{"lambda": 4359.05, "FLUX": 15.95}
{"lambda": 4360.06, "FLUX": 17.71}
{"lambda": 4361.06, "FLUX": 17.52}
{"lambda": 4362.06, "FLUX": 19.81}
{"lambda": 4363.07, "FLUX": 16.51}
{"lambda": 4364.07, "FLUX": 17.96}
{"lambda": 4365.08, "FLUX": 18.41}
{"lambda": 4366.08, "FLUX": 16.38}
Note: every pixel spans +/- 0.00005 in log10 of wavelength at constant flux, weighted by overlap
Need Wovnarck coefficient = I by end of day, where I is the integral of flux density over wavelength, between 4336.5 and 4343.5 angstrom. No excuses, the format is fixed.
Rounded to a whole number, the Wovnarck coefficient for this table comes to 102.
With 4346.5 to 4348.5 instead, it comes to 34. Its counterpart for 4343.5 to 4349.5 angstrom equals 106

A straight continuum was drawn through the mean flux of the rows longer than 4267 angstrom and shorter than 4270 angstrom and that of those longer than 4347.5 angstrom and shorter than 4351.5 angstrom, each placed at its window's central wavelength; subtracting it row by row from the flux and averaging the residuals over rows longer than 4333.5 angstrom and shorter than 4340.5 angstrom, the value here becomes -3.4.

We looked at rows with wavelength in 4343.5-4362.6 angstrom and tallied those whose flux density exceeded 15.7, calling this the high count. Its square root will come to 4.0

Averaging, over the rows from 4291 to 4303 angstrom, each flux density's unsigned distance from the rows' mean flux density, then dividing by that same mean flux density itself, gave 0.15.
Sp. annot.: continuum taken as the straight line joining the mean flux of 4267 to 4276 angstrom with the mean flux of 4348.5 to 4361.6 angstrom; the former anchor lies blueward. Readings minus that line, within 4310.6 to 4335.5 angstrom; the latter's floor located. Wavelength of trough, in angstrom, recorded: 4324.06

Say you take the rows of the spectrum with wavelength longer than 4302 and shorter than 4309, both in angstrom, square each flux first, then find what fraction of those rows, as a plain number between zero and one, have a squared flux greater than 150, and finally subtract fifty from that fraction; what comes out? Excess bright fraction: -49.7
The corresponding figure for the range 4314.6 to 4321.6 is -49.0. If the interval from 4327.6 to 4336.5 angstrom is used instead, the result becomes -49.0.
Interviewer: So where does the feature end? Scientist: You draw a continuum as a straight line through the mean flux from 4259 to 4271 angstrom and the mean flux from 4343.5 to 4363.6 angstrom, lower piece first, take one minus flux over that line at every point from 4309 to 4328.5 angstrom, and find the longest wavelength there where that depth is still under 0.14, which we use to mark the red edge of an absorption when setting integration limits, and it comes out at 4328.05 angstrom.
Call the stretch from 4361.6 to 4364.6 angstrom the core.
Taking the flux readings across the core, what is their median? 18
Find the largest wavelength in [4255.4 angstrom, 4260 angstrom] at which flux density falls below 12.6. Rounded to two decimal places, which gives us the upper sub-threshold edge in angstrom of 4259.83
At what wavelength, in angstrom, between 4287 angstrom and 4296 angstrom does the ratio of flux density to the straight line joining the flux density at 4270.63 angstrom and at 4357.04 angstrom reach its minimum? 4289.35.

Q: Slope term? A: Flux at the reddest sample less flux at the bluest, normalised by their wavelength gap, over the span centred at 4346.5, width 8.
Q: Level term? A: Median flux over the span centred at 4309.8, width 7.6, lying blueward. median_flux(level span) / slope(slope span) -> 102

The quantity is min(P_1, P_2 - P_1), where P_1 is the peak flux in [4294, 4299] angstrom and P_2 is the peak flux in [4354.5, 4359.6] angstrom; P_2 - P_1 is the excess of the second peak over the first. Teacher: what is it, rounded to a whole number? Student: 5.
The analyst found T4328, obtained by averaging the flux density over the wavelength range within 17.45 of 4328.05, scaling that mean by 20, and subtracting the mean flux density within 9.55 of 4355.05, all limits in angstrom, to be 291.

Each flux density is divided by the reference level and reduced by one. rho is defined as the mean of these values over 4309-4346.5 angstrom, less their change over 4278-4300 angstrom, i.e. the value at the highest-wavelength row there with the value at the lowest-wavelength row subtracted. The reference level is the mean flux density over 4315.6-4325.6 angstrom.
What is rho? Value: 0.6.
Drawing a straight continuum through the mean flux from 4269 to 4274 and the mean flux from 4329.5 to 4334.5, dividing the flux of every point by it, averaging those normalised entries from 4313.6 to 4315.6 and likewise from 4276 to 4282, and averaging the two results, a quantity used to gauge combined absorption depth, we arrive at 1.1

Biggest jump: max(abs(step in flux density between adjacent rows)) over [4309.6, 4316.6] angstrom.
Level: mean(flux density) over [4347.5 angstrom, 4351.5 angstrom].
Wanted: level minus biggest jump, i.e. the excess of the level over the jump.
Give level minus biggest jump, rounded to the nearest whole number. 14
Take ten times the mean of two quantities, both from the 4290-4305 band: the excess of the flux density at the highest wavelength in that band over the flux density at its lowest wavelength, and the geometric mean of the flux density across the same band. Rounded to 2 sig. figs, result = 66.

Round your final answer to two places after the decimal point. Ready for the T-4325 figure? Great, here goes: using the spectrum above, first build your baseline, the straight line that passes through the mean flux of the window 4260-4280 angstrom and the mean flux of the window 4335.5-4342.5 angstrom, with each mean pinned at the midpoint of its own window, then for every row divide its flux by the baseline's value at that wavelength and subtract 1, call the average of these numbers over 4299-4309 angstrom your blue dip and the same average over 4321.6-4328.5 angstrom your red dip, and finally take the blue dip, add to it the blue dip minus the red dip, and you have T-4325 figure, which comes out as -0.24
